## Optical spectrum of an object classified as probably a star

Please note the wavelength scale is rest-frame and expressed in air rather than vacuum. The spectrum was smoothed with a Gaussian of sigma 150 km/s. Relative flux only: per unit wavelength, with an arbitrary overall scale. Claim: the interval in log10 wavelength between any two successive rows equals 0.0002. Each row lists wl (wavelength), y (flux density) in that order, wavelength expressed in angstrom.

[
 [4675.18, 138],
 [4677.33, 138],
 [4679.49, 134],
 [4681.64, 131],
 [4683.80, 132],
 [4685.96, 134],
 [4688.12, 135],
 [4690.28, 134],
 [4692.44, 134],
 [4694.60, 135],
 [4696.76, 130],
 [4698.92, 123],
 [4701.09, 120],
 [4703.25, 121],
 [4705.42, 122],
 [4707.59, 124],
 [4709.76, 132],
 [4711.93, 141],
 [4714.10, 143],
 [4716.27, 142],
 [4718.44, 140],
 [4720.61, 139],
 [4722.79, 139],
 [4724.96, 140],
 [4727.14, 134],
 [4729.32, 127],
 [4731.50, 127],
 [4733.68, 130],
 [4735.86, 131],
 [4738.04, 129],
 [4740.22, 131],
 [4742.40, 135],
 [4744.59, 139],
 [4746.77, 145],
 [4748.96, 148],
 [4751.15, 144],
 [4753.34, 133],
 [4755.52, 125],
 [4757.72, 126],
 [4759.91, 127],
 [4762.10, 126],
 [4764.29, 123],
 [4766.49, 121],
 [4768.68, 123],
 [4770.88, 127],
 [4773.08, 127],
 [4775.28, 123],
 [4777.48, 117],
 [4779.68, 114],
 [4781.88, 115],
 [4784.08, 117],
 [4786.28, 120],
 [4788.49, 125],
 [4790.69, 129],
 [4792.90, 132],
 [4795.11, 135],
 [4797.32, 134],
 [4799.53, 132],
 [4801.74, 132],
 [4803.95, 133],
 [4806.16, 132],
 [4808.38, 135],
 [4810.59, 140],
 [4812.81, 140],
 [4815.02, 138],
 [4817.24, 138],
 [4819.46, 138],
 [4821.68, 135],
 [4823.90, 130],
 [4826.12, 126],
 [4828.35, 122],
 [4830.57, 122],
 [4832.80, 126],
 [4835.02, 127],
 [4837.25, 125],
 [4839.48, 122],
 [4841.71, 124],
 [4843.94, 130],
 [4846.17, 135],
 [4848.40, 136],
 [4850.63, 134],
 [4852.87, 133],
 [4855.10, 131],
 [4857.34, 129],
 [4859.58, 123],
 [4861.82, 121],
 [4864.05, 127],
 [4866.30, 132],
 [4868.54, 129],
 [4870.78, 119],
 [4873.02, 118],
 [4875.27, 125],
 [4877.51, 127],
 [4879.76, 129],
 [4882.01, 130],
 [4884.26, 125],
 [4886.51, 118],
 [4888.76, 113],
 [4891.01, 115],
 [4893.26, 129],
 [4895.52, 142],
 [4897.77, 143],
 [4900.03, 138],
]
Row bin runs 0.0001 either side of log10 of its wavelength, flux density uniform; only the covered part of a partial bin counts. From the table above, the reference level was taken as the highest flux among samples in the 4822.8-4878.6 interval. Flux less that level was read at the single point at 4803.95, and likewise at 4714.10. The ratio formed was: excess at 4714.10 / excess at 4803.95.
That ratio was -2.3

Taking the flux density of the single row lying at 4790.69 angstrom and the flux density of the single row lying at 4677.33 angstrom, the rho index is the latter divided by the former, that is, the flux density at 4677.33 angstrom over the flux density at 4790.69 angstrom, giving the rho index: 1.07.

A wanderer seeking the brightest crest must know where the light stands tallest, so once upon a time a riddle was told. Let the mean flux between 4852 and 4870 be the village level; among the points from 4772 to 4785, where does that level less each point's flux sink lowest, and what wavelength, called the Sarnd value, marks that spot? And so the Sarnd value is 4773.08 angstrom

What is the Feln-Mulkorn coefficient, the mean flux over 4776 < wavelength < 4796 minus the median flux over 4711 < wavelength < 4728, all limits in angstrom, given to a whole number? -17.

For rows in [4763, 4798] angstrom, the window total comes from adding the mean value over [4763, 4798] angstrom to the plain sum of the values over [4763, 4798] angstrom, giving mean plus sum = 2106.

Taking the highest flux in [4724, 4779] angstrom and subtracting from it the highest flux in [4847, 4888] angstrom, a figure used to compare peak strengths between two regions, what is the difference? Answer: 12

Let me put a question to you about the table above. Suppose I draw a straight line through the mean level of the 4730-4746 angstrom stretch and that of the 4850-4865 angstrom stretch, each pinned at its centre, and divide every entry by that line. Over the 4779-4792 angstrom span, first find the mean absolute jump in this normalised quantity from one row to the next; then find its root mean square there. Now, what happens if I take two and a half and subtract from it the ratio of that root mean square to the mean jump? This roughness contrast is -37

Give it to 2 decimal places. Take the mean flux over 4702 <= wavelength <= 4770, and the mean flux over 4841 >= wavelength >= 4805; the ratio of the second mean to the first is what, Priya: 0.99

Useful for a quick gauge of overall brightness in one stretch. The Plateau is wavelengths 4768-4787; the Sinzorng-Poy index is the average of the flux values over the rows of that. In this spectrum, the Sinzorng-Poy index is 120.3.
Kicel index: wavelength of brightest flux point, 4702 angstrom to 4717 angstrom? 4714.10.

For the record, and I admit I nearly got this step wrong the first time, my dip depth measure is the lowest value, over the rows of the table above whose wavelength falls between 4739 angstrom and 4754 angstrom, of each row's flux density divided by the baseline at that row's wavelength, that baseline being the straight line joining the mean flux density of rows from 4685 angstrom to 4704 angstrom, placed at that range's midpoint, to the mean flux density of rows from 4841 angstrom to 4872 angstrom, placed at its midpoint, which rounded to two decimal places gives 1.01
